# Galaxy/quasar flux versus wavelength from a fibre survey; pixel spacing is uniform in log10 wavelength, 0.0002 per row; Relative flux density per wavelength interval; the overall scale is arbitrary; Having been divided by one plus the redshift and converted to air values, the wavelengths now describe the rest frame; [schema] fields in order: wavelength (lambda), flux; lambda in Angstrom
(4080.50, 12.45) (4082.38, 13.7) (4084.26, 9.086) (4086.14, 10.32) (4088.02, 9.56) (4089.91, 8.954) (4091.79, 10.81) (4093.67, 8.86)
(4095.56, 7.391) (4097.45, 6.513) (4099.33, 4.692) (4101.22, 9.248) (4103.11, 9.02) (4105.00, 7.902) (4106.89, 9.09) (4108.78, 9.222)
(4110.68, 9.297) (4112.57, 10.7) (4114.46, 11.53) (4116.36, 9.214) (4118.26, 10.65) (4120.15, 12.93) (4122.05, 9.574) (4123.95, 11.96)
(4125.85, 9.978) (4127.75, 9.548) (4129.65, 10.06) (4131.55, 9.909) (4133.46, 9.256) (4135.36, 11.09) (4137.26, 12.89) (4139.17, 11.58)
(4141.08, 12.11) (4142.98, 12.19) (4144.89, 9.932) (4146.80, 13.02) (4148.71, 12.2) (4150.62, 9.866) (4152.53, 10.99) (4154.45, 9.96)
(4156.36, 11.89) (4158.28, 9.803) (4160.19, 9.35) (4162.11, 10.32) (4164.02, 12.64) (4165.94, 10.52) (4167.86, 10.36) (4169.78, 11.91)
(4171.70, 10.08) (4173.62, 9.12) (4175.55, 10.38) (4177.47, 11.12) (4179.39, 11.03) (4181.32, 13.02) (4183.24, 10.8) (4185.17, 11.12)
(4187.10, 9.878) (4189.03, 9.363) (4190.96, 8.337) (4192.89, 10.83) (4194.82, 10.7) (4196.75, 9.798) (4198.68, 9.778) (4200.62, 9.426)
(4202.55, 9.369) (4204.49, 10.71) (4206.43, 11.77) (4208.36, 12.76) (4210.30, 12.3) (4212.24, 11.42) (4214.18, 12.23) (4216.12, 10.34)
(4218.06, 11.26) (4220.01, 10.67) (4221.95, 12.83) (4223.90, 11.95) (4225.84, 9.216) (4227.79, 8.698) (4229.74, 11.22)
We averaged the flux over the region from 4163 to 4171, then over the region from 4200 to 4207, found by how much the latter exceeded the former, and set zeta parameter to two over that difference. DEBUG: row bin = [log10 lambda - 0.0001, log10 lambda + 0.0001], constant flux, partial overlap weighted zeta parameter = -1.9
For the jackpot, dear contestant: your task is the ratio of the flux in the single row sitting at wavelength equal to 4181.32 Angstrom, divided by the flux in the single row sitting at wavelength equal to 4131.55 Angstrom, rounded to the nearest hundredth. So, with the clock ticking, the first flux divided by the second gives 1.31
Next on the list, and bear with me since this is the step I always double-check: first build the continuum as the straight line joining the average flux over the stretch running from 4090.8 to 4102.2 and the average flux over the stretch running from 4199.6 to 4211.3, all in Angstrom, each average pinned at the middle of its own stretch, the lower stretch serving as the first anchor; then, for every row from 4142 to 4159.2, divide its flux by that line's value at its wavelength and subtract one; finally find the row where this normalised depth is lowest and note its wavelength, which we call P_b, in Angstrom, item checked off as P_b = 4158.28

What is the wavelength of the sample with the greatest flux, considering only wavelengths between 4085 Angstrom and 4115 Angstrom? 4114.46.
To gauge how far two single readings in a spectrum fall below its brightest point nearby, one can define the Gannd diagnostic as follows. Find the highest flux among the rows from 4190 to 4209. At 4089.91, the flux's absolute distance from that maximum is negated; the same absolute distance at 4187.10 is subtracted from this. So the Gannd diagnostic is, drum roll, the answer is -6.7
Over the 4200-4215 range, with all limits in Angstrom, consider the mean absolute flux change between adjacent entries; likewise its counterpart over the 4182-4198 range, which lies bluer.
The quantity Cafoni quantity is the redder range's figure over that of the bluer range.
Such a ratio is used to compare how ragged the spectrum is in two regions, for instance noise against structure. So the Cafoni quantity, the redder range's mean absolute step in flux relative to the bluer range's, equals 0.84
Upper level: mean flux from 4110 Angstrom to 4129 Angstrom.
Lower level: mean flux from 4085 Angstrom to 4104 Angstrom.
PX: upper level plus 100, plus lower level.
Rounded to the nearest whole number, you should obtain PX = 119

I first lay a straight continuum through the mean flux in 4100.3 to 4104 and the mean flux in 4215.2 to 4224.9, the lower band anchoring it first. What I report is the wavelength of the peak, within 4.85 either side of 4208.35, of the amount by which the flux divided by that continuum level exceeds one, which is 4208.36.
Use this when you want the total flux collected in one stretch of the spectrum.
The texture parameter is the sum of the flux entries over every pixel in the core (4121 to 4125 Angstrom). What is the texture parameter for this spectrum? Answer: 22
